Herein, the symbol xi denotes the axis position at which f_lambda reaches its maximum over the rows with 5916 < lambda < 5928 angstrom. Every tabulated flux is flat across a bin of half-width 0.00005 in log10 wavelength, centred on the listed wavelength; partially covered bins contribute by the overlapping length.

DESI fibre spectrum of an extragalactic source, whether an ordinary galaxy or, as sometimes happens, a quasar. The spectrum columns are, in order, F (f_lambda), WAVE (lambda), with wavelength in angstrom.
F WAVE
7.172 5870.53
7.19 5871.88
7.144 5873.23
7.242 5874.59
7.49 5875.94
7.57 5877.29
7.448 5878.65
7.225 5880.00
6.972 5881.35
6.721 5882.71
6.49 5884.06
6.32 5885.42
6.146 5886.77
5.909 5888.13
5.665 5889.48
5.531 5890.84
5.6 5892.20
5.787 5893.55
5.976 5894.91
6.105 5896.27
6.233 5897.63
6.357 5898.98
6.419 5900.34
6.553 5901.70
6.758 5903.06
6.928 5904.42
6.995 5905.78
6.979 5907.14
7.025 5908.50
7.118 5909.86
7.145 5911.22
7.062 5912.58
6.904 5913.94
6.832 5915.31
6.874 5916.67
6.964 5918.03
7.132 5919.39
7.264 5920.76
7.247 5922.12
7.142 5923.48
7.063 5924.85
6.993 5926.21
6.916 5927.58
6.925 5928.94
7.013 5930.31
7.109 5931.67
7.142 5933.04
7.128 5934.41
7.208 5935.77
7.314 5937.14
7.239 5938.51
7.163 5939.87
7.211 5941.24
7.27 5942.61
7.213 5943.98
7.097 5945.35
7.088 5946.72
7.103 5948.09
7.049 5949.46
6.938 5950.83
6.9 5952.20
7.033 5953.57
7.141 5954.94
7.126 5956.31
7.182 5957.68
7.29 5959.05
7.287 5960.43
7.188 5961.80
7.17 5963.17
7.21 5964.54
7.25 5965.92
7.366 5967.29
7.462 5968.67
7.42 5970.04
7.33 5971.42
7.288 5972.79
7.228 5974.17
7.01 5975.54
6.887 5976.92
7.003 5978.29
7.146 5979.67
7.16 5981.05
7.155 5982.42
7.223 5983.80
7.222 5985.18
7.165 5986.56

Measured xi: 5920.76 angstrom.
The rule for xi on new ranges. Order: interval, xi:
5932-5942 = 5937.14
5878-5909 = 5878.65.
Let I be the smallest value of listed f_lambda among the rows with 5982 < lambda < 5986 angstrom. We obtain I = 7.155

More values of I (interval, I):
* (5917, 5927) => 6.964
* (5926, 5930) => 6.916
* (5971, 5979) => 6.887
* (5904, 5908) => 6.928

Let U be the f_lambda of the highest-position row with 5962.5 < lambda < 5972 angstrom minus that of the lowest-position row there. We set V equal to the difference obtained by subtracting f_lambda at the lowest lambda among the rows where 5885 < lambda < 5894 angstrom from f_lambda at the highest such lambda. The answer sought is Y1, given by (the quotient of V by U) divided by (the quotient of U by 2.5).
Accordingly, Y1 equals -52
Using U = 0.2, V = -0.53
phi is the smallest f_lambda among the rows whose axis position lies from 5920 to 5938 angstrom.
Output 6.916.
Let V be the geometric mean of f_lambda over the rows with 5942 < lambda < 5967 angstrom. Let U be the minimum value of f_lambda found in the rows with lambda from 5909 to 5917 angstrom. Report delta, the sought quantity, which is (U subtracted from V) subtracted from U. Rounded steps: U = 6.832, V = 7.14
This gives 6.5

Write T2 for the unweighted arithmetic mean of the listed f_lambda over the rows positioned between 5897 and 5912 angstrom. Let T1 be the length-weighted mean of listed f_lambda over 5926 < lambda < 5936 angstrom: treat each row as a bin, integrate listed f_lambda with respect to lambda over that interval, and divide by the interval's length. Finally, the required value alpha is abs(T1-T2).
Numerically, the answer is 0.28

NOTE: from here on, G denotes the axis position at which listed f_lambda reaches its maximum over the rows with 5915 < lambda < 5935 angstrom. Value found 5920.76 angstrom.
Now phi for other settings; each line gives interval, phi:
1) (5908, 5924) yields 6.832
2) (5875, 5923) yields 5.531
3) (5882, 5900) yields 5.531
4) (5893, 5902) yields 5.787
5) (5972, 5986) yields 6.887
